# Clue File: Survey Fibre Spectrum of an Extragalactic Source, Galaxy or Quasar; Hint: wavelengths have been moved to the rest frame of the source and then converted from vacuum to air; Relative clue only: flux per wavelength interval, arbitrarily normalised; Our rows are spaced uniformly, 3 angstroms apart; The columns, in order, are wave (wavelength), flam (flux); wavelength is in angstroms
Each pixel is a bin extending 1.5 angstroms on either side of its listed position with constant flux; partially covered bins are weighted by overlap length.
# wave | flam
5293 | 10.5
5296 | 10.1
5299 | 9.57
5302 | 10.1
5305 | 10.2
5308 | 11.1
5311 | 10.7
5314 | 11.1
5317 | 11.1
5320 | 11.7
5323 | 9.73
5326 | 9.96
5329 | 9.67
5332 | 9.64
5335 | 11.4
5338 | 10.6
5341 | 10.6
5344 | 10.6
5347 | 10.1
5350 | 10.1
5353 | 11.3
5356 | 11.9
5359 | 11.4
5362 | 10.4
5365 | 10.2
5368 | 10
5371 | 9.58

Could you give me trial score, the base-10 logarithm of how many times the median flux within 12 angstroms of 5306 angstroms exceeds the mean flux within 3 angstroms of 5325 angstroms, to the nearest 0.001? 0.026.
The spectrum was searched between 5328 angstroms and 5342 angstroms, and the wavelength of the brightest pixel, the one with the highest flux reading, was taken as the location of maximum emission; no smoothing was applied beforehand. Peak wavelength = 5335 angstroms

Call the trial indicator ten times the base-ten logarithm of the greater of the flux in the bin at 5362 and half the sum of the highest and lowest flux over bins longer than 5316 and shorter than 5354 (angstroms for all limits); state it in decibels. 10.3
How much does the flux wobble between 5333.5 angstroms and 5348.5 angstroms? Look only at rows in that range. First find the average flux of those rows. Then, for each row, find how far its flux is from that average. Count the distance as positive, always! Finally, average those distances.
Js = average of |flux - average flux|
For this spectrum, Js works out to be 0.30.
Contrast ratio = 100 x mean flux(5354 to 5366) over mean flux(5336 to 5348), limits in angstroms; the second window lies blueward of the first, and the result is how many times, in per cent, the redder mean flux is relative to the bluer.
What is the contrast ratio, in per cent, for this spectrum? 105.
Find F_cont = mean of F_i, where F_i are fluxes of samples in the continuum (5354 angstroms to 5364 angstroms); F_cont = 11.2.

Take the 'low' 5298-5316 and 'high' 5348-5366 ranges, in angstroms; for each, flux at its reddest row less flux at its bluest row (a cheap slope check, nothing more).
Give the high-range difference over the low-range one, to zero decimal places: 0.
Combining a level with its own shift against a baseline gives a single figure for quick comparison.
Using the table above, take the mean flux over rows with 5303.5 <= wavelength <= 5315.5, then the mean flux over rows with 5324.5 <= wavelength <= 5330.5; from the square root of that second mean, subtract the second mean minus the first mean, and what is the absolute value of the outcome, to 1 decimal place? 4.1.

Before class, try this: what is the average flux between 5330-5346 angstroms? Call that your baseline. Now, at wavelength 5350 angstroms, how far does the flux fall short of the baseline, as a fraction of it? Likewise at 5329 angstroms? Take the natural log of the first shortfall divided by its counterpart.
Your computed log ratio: -0.7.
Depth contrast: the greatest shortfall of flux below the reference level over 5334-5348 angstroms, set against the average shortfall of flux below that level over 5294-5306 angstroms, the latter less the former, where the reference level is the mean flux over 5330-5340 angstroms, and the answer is 0.1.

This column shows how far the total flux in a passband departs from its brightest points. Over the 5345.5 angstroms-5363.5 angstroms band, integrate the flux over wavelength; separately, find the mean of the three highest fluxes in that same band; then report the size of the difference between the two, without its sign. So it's 184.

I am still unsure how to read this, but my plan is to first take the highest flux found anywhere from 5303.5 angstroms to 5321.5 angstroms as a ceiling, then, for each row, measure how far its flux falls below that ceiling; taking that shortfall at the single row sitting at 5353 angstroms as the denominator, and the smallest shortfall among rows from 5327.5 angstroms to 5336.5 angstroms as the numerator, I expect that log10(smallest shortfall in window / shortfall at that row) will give -0.1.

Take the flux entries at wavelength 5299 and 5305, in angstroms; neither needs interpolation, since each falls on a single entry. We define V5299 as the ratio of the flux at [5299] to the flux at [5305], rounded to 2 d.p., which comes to 0.94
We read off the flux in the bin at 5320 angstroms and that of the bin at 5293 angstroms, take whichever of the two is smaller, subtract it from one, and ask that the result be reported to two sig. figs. -9.5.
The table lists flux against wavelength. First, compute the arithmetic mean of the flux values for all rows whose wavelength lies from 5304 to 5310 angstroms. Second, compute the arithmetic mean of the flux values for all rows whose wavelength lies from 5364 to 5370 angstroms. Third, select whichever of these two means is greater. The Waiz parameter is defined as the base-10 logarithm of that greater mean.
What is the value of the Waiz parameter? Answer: 1.03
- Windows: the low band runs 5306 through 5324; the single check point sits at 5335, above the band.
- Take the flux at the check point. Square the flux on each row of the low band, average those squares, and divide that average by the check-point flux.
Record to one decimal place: 10.5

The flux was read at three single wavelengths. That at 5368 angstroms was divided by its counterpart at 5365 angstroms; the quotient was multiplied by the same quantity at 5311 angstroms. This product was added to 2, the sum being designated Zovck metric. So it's 12.5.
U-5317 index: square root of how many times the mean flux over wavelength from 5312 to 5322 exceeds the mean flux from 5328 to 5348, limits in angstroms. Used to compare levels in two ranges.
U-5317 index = 1.04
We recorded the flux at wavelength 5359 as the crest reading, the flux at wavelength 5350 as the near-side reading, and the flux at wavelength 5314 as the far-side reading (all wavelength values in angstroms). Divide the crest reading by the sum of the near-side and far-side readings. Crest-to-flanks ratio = 0.54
